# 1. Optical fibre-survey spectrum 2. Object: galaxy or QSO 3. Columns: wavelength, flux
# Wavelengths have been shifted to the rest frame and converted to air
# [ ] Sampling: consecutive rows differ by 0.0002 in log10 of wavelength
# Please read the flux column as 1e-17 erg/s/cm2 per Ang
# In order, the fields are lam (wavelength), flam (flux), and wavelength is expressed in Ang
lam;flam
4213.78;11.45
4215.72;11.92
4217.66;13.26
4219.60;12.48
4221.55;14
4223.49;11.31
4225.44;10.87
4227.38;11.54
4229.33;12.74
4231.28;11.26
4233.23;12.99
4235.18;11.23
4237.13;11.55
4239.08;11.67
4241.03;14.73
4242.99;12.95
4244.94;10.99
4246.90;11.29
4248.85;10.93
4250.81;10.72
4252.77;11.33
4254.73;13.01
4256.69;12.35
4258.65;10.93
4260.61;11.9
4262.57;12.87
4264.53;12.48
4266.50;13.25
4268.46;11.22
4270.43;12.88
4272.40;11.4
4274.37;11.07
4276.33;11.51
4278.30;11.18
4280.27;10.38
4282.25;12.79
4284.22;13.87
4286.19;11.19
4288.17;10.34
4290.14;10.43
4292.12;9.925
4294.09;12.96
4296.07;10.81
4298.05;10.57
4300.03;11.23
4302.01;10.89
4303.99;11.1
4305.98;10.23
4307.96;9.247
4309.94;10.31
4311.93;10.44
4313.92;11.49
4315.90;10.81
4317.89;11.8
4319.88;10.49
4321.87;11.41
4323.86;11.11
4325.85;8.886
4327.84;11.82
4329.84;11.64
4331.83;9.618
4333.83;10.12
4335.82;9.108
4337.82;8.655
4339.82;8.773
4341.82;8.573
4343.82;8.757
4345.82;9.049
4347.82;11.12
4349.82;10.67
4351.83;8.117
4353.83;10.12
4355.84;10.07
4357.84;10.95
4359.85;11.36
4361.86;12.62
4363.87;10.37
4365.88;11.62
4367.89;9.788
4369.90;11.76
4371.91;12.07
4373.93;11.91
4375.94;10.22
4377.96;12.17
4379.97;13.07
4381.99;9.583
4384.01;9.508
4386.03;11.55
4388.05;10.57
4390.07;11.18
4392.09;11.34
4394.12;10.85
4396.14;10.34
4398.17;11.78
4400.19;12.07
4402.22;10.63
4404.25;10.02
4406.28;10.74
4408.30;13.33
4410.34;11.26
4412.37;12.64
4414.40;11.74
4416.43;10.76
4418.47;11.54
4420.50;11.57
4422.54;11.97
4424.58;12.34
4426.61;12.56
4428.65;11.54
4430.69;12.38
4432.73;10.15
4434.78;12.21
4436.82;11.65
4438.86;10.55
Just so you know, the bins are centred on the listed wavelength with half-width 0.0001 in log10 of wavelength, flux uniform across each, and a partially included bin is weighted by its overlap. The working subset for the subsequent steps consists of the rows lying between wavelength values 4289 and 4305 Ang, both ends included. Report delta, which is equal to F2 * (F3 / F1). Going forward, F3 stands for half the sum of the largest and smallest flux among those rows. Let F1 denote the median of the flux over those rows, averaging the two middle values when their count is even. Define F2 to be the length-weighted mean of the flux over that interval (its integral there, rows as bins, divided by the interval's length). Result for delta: 11.6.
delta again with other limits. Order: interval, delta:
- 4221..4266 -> 13.2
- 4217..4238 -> 13.0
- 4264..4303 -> 12.2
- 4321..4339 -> 10.4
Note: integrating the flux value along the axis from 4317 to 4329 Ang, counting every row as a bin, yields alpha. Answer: 131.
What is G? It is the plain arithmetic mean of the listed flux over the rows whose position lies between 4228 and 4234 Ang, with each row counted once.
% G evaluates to 12.3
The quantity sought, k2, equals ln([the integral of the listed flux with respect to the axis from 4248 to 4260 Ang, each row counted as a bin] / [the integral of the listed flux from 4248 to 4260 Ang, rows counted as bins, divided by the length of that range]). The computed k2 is 2.48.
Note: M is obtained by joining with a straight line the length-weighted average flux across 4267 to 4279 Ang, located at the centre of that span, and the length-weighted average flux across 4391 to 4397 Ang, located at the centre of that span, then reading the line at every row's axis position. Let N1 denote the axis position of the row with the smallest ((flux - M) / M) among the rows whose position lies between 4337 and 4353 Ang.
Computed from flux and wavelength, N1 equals 4351.83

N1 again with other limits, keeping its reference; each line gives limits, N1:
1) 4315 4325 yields 4319.88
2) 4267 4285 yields 4280.27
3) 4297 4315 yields 4307.96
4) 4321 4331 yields 4325.85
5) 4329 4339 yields 4337.82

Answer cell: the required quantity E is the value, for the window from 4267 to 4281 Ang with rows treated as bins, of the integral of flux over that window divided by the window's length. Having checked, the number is 11.46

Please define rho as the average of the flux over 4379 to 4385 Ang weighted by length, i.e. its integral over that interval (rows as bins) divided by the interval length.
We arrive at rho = 10.7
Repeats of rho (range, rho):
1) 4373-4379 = 11.5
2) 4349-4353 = 9.4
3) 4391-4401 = 11.3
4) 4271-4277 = 11.4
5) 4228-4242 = 12.3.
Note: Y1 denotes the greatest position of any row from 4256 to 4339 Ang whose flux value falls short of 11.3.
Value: 4337.82 Ang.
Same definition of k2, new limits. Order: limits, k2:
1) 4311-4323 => 2.48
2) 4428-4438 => 2.30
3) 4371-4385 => 2.64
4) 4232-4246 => 2.64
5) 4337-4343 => 1.79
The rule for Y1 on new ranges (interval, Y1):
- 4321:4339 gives 4337.82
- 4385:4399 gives 4396.14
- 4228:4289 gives 4288.17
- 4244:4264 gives 4258.65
